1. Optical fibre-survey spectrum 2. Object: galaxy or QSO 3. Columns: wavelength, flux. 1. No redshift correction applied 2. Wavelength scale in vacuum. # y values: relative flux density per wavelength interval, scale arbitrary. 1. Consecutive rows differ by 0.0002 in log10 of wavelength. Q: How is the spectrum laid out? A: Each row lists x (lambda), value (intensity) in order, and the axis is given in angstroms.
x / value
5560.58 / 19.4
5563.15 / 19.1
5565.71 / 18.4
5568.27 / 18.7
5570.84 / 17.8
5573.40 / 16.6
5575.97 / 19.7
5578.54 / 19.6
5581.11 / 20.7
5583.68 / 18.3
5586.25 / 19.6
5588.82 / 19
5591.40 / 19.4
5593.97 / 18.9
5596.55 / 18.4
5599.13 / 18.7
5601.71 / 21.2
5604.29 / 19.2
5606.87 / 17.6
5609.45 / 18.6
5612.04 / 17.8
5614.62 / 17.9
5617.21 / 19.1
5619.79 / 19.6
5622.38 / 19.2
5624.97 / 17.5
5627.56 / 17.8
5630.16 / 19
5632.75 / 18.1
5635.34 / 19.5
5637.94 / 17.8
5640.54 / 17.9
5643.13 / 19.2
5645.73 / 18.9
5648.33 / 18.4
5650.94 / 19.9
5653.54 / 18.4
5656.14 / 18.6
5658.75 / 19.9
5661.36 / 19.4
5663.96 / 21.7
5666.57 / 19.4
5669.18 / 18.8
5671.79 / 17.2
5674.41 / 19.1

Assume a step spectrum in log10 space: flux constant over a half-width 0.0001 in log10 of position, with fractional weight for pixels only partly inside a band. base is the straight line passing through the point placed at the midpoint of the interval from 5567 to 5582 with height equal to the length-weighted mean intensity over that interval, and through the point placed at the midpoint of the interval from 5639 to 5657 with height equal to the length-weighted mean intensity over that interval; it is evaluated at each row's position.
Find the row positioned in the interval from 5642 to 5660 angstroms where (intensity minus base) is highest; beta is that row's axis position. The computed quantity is 5658.75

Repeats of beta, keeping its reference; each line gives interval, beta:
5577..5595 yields 5581.11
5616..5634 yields 5619.79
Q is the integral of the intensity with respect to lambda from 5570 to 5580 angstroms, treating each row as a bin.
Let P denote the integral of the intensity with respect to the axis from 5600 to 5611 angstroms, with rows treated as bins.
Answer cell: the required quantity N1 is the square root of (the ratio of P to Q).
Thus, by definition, 1.07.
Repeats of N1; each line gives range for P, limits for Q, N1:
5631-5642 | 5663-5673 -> 1.03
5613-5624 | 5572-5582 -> 1.04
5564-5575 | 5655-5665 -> 1.00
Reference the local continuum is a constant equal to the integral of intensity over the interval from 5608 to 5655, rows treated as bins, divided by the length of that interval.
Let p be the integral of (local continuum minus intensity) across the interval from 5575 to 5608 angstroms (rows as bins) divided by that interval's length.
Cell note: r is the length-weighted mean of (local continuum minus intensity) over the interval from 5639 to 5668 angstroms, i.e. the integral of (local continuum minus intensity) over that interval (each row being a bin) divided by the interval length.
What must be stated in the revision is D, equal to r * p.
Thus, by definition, 0.432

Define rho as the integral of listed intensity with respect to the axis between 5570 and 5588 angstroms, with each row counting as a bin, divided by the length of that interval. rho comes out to 18.9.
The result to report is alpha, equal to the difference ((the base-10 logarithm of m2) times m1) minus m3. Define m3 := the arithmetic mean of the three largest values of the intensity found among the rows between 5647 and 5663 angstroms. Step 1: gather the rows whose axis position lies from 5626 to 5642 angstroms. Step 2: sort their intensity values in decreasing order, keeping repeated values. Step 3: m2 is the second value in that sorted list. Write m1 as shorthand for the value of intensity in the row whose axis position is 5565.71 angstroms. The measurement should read 3.8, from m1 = 18.4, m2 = 19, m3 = 19.7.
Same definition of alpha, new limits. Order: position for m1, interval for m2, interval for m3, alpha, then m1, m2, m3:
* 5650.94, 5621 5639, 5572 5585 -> 5.5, 19.9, 19.2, 20.0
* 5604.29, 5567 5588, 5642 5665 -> 4.4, 19.2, 19.7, 20.5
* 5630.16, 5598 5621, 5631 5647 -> 5.4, 19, 19.6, 19.2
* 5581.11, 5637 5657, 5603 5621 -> 7.3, 20.7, 19.2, 19.3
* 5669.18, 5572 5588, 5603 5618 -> 5.4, 18.8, 19.7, 19.0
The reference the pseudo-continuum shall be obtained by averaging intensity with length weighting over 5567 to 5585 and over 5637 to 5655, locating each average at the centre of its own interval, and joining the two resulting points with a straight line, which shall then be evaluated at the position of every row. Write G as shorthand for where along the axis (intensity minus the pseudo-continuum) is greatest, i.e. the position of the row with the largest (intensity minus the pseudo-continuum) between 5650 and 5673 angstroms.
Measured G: 5663.96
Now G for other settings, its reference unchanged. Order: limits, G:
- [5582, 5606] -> 5601.71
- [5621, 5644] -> 5635.34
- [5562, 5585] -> 5581.11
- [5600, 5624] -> 5601.71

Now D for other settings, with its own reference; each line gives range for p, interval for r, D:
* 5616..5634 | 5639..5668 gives 0.016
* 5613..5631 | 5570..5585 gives -0.006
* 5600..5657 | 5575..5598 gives 0.072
